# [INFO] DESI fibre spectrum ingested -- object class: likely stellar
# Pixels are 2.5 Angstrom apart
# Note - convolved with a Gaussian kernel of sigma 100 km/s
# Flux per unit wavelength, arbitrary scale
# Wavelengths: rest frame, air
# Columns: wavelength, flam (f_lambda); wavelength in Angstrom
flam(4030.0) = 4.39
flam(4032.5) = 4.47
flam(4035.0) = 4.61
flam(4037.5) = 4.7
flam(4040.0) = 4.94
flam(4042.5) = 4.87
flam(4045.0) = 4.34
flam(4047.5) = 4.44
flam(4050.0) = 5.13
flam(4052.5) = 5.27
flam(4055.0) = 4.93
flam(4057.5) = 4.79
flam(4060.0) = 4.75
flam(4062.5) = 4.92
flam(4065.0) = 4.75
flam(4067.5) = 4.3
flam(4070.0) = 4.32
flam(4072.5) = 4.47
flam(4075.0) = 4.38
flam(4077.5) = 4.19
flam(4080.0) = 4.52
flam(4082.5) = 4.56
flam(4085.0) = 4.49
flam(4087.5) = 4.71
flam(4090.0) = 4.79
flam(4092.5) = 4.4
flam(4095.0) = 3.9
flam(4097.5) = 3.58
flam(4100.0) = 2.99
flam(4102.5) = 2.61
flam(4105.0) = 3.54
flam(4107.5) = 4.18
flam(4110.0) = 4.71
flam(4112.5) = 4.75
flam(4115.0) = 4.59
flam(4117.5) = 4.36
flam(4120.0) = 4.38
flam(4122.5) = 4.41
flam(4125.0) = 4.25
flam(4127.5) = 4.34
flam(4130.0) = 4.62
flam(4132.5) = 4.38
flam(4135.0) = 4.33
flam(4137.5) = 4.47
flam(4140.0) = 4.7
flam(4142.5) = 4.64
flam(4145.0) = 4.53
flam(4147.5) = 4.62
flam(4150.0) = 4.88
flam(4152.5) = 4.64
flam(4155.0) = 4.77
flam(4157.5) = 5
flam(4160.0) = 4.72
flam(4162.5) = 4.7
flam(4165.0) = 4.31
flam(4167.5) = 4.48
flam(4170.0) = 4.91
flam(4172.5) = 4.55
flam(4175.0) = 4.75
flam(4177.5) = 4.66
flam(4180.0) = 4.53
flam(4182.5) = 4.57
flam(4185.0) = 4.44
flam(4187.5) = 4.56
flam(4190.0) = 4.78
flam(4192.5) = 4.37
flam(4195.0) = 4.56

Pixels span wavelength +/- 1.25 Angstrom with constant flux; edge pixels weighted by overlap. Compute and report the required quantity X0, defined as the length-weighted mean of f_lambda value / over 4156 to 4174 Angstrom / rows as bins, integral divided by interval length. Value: 4.67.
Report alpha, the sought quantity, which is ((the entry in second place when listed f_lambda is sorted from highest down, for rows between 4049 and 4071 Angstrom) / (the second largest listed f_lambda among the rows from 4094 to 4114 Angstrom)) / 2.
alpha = 0.545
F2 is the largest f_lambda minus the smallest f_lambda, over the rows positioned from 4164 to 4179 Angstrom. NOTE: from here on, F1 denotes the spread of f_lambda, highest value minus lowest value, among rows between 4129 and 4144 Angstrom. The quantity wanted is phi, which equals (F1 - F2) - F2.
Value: -0.83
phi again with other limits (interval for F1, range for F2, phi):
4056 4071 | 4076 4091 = -0.58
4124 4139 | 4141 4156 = -0.33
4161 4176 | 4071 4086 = -0.14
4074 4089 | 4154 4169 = -0.86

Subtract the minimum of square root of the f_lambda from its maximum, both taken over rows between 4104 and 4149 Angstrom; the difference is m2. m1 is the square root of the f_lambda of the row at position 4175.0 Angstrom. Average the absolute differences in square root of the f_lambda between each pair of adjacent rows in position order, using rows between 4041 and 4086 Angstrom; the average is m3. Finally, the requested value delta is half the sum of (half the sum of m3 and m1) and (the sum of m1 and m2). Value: 1.80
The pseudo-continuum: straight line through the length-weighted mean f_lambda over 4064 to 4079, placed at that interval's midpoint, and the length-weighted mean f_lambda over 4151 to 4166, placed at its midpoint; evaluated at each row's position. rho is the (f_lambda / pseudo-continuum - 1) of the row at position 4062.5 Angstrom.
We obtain 0.13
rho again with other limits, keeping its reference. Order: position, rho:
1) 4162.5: 0.00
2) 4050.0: 0.19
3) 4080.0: 0.02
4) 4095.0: -0.13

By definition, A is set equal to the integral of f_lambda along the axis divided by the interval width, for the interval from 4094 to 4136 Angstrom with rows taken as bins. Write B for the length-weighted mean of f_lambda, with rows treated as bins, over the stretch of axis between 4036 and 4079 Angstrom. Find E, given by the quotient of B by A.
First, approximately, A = 4.1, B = 4.67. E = 1.14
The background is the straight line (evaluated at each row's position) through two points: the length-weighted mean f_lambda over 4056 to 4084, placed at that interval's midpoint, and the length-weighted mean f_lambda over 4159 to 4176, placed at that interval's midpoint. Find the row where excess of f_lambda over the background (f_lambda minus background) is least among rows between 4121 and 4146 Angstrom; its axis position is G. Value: 4125.0 Angstrom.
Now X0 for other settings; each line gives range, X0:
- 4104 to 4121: 4.37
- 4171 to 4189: 4.59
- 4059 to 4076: 4.56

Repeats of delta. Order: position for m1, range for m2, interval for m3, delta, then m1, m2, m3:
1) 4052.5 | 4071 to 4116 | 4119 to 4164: 2.02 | 2.30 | 0.6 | 0.036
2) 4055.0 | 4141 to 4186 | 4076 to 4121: 1.77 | 2.22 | 0.2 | 0.083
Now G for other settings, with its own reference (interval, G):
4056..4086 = 4077.5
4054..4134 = 4102.5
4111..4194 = 4125.0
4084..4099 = 4097.5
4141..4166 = 4165.0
